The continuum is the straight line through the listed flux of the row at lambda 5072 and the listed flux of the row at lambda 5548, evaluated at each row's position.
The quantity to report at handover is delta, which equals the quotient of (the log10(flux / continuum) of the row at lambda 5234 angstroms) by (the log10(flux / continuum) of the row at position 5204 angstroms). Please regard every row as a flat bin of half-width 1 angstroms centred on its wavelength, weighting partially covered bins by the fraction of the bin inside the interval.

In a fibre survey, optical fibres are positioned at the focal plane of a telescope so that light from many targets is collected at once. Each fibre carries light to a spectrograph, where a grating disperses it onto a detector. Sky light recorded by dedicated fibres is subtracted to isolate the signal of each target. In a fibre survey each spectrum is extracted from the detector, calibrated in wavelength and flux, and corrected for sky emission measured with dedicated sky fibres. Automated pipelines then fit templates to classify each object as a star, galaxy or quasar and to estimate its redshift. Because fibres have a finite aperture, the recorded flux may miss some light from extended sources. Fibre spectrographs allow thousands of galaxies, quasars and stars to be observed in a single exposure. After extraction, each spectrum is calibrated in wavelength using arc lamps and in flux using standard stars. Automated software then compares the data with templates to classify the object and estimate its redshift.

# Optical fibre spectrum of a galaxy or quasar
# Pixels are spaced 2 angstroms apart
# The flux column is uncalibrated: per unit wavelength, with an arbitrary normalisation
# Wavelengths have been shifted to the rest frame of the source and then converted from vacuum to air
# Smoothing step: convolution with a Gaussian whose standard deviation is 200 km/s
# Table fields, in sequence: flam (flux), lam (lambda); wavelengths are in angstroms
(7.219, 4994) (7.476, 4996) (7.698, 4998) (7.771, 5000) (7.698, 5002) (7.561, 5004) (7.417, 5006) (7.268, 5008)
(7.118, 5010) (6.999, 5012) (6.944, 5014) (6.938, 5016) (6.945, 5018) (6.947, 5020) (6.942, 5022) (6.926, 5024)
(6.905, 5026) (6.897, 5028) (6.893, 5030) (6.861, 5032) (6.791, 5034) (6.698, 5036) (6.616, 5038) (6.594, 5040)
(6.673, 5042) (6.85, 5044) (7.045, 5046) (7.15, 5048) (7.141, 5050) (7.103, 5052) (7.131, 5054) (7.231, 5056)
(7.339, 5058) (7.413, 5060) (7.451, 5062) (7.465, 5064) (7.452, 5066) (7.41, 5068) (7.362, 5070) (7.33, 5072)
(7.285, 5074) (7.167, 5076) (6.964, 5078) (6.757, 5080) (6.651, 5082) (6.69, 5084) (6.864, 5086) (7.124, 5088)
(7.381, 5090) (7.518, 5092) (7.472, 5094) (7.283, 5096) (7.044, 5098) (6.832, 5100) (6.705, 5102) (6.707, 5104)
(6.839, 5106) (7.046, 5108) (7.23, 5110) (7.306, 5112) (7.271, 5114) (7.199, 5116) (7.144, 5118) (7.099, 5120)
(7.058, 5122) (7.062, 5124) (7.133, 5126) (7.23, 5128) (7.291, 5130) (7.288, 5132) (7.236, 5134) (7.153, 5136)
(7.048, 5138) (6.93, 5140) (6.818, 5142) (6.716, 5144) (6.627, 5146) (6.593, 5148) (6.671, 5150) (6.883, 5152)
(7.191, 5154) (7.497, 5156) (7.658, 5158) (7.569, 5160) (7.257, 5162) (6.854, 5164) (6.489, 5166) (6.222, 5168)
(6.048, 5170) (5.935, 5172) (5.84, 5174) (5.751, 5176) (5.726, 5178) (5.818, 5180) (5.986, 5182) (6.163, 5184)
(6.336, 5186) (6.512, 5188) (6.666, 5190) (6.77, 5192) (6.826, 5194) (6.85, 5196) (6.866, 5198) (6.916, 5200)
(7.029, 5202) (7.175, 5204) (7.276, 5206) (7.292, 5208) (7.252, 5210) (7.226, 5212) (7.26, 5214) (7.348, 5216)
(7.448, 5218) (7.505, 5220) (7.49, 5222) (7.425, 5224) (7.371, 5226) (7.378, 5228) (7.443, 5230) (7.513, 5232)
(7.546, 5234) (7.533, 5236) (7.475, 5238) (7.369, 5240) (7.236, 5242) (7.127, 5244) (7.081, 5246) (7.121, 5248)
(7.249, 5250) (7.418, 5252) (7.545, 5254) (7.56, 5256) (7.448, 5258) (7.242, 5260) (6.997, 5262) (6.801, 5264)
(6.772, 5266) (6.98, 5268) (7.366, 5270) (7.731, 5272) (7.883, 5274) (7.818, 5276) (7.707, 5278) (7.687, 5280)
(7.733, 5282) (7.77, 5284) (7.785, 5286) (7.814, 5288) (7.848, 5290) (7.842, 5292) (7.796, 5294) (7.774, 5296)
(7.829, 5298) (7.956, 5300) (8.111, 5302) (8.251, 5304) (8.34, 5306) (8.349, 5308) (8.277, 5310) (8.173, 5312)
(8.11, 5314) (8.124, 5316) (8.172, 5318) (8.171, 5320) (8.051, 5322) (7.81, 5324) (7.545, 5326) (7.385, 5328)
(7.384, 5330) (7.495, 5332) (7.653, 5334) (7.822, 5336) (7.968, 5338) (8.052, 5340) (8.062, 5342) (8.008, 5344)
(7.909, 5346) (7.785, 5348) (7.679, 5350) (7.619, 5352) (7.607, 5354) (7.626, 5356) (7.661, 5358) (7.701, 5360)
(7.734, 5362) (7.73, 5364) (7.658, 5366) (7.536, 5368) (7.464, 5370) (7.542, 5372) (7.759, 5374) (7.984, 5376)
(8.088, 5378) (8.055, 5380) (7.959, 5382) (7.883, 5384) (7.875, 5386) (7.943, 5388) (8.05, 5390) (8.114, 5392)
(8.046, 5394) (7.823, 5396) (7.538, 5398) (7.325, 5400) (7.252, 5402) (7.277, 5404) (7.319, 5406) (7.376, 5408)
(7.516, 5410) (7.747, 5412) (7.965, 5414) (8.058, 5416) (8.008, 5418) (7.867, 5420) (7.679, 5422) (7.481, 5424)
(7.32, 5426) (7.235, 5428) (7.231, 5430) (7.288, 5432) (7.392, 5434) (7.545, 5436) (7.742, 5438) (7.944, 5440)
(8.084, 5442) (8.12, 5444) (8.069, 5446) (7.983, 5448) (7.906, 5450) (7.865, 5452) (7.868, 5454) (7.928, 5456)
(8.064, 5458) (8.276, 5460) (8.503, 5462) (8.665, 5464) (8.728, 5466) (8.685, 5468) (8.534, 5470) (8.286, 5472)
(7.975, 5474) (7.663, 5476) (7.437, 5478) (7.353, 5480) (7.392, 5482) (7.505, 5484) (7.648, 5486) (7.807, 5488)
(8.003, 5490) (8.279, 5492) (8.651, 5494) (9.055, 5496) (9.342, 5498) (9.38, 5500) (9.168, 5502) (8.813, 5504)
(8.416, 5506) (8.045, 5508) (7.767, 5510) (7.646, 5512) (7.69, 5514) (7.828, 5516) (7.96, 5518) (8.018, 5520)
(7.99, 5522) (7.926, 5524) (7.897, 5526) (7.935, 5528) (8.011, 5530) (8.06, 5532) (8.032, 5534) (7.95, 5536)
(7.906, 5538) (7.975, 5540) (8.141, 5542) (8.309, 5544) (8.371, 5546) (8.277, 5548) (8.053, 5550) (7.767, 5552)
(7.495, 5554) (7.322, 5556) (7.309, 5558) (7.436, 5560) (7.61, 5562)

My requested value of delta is 0.2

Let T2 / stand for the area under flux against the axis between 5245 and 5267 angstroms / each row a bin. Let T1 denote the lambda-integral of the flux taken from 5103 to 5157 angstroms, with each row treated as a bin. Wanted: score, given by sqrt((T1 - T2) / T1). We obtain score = 0.76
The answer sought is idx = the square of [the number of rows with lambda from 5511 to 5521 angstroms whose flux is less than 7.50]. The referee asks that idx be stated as 0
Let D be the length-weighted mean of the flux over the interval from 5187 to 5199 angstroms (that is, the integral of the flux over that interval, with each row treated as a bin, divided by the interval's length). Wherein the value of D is 6.7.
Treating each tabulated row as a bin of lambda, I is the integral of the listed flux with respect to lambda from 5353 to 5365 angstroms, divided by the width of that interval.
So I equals 7.7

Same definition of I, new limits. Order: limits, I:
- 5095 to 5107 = 6.9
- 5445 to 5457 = 7.9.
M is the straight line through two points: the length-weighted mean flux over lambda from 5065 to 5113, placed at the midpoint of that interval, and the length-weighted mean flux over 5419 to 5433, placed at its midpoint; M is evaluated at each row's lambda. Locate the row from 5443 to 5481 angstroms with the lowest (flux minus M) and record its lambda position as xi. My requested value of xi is 5480 angstroms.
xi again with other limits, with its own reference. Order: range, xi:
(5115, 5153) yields 5148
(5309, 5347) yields 5330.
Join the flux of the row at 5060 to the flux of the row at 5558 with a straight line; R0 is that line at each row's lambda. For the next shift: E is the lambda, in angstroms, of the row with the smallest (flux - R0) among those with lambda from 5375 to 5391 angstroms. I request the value 5386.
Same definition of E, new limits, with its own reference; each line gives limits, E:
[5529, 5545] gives 5538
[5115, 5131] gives 5122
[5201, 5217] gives 5202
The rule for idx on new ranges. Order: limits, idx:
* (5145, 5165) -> 64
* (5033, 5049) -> 64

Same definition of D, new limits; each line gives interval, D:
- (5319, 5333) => 7.7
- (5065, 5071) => 7.4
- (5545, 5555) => 8.0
